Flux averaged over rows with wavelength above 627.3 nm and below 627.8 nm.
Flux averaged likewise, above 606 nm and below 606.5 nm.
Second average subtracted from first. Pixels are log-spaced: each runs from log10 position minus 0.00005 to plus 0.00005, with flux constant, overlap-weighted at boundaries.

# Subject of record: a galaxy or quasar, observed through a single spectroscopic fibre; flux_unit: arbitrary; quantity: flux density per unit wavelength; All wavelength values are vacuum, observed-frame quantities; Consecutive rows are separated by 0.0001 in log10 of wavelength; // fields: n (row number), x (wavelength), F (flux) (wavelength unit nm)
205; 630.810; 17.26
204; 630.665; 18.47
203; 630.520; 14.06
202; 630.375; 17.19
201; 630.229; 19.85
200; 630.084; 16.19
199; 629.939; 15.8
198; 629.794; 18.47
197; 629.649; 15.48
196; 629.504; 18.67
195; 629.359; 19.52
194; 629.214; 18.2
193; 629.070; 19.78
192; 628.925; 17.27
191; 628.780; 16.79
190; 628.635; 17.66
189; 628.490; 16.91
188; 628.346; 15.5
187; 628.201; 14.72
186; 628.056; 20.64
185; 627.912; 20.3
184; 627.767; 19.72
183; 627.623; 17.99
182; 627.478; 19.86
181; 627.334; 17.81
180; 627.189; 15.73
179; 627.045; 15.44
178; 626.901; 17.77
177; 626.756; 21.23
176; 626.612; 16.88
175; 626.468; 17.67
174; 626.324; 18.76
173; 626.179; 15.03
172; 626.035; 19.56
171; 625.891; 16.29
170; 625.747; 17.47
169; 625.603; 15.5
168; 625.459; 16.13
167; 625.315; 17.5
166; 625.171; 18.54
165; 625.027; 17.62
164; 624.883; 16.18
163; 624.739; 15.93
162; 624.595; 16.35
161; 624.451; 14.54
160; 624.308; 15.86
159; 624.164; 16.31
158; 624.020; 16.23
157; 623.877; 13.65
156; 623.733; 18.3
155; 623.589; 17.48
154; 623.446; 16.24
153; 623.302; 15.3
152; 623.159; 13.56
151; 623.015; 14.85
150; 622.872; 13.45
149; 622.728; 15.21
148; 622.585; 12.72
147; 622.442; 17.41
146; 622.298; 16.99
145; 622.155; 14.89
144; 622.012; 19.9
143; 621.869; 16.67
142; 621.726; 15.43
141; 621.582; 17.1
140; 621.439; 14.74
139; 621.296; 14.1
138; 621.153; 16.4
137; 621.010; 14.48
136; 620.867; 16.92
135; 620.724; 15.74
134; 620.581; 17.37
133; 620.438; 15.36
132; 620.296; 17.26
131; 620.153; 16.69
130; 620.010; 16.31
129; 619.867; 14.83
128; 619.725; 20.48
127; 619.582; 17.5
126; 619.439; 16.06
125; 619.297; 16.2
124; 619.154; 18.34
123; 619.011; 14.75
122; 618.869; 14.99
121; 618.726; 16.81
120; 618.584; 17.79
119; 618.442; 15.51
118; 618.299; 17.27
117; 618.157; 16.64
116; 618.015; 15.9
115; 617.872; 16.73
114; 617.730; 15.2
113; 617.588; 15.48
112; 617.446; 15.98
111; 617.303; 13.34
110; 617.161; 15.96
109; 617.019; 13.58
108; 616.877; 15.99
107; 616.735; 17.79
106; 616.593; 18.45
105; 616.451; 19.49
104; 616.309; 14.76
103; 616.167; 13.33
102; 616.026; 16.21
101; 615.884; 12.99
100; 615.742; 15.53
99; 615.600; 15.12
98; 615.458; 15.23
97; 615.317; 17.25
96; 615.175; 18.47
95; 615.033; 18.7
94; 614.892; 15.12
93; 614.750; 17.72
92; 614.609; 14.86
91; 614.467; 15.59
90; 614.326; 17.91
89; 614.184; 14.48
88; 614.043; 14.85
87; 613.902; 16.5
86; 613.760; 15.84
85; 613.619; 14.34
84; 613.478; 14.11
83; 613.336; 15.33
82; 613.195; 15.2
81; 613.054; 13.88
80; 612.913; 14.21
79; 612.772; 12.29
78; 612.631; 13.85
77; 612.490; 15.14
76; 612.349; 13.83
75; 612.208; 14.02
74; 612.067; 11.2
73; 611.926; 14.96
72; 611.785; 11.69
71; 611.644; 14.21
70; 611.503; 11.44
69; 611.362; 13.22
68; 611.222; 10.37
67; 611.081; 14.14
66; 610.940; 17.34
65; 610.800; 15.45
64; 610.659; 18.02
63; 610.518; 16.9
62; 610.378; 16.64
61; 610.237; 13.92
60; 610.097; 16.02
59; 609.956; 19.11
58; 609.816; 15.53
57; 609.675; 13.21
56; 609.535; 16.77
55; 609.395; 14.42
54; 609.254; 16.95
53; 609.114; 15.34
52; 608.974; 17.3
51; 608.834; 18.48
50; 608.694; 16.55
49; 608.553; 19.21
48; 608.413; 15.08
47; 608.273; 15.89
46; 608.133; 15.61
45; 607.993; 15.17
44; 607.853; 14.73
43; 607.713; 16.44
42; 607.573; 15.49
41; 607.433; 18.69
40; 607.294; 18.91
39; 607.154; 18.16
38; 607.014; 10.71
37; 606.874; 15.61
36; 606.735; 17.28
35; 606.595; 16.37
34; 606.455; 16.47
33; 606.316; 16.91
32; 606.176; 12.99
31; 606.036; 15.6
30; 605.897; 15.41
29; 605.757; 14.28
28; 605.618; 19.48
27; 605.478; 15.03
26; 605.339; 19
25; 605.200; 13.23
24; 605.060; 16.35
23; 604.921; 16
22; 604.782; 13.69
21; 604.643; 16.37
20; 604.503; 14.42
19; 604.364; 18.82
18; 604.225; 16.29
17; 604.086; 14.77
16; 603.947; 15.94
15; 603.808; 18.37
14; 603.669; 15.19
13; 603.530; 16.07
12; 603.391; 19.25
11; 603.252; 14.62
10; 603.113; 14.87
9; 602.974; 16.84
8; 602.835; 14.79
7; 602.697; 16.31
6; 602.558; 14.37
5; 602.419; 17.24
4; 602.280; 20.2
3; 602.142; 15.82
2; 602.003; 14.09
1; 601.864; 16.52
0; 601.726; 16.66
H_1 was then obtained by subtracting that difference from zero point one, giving -3.3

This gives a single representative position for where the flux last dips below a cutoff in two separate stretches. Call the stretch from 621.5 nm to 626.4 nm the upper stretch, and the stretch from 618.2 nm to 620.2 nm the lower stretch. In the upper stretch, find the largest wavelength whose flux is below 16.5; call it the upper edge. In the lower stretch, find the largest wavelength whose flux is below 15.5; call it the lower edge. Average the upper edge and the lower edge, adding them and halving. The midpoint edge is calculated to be 623.02 nm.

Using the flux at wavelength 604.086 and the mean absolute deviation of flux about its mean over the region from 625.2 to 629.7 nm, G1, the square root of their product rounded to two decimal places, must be 4.62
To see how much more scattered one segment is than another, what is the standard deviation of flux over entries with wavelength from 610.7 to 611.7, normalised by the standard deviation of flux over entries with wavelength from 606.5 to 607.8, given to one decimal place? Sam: 0.9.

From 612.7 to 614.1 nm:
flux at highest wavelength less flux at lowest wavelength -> 2.6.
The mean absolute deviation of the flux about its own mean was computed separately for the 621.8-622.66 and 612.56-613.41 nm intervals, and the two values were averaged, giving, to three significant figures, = 1.27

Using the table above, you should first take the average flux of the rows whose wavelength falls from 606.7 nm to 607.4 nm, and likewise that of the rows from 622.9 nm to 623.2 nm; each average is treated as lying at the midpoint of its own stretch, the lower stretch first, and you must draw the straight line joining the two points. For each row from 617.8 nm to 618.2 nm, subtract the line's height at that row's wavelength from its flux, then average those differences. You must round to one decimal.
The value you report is 1.6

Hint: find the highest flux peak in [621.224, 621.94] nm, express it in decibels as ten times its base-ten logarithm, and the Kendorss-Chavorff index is 12.3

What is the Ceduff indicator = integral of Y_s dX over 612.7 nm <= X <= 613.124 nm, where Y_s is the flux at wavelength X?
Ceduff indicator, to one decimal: 5.7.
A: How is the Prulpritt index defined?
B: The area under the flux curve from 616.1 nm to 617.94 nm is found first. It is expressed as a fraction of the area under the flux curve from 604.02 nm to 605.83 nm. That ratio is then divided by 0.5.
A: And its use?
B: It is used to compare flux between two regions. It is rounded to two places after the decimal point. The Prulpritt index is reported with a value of 2.02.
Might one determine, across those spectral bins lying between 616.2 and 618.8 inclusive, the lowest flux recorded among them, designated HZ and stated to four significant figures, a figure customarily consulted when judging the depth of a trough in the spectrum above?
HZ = 13.34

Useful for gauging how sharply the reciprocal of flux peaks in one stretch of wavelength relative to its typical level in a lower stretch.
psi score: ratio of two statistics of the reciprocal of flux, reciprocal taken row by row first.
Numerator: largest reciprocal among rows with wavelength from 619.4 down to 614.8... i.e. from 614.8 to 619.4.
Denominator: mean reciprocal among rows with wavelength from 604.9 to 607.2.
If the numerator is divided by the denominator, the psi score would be 1.19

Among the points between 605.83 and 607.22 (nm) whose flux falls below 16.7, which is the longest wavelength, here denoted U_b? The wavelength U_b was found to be 607.014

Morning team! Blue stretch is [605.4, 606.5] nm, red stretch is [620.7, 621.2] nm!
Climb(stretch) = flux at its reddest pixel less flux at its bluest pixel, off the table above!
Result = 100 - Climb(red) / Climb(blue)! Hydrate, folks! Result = 100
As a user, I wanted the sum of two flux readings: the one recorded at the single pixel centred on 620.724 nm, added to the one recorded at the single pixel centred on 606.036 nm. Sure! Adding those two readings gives 31.3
